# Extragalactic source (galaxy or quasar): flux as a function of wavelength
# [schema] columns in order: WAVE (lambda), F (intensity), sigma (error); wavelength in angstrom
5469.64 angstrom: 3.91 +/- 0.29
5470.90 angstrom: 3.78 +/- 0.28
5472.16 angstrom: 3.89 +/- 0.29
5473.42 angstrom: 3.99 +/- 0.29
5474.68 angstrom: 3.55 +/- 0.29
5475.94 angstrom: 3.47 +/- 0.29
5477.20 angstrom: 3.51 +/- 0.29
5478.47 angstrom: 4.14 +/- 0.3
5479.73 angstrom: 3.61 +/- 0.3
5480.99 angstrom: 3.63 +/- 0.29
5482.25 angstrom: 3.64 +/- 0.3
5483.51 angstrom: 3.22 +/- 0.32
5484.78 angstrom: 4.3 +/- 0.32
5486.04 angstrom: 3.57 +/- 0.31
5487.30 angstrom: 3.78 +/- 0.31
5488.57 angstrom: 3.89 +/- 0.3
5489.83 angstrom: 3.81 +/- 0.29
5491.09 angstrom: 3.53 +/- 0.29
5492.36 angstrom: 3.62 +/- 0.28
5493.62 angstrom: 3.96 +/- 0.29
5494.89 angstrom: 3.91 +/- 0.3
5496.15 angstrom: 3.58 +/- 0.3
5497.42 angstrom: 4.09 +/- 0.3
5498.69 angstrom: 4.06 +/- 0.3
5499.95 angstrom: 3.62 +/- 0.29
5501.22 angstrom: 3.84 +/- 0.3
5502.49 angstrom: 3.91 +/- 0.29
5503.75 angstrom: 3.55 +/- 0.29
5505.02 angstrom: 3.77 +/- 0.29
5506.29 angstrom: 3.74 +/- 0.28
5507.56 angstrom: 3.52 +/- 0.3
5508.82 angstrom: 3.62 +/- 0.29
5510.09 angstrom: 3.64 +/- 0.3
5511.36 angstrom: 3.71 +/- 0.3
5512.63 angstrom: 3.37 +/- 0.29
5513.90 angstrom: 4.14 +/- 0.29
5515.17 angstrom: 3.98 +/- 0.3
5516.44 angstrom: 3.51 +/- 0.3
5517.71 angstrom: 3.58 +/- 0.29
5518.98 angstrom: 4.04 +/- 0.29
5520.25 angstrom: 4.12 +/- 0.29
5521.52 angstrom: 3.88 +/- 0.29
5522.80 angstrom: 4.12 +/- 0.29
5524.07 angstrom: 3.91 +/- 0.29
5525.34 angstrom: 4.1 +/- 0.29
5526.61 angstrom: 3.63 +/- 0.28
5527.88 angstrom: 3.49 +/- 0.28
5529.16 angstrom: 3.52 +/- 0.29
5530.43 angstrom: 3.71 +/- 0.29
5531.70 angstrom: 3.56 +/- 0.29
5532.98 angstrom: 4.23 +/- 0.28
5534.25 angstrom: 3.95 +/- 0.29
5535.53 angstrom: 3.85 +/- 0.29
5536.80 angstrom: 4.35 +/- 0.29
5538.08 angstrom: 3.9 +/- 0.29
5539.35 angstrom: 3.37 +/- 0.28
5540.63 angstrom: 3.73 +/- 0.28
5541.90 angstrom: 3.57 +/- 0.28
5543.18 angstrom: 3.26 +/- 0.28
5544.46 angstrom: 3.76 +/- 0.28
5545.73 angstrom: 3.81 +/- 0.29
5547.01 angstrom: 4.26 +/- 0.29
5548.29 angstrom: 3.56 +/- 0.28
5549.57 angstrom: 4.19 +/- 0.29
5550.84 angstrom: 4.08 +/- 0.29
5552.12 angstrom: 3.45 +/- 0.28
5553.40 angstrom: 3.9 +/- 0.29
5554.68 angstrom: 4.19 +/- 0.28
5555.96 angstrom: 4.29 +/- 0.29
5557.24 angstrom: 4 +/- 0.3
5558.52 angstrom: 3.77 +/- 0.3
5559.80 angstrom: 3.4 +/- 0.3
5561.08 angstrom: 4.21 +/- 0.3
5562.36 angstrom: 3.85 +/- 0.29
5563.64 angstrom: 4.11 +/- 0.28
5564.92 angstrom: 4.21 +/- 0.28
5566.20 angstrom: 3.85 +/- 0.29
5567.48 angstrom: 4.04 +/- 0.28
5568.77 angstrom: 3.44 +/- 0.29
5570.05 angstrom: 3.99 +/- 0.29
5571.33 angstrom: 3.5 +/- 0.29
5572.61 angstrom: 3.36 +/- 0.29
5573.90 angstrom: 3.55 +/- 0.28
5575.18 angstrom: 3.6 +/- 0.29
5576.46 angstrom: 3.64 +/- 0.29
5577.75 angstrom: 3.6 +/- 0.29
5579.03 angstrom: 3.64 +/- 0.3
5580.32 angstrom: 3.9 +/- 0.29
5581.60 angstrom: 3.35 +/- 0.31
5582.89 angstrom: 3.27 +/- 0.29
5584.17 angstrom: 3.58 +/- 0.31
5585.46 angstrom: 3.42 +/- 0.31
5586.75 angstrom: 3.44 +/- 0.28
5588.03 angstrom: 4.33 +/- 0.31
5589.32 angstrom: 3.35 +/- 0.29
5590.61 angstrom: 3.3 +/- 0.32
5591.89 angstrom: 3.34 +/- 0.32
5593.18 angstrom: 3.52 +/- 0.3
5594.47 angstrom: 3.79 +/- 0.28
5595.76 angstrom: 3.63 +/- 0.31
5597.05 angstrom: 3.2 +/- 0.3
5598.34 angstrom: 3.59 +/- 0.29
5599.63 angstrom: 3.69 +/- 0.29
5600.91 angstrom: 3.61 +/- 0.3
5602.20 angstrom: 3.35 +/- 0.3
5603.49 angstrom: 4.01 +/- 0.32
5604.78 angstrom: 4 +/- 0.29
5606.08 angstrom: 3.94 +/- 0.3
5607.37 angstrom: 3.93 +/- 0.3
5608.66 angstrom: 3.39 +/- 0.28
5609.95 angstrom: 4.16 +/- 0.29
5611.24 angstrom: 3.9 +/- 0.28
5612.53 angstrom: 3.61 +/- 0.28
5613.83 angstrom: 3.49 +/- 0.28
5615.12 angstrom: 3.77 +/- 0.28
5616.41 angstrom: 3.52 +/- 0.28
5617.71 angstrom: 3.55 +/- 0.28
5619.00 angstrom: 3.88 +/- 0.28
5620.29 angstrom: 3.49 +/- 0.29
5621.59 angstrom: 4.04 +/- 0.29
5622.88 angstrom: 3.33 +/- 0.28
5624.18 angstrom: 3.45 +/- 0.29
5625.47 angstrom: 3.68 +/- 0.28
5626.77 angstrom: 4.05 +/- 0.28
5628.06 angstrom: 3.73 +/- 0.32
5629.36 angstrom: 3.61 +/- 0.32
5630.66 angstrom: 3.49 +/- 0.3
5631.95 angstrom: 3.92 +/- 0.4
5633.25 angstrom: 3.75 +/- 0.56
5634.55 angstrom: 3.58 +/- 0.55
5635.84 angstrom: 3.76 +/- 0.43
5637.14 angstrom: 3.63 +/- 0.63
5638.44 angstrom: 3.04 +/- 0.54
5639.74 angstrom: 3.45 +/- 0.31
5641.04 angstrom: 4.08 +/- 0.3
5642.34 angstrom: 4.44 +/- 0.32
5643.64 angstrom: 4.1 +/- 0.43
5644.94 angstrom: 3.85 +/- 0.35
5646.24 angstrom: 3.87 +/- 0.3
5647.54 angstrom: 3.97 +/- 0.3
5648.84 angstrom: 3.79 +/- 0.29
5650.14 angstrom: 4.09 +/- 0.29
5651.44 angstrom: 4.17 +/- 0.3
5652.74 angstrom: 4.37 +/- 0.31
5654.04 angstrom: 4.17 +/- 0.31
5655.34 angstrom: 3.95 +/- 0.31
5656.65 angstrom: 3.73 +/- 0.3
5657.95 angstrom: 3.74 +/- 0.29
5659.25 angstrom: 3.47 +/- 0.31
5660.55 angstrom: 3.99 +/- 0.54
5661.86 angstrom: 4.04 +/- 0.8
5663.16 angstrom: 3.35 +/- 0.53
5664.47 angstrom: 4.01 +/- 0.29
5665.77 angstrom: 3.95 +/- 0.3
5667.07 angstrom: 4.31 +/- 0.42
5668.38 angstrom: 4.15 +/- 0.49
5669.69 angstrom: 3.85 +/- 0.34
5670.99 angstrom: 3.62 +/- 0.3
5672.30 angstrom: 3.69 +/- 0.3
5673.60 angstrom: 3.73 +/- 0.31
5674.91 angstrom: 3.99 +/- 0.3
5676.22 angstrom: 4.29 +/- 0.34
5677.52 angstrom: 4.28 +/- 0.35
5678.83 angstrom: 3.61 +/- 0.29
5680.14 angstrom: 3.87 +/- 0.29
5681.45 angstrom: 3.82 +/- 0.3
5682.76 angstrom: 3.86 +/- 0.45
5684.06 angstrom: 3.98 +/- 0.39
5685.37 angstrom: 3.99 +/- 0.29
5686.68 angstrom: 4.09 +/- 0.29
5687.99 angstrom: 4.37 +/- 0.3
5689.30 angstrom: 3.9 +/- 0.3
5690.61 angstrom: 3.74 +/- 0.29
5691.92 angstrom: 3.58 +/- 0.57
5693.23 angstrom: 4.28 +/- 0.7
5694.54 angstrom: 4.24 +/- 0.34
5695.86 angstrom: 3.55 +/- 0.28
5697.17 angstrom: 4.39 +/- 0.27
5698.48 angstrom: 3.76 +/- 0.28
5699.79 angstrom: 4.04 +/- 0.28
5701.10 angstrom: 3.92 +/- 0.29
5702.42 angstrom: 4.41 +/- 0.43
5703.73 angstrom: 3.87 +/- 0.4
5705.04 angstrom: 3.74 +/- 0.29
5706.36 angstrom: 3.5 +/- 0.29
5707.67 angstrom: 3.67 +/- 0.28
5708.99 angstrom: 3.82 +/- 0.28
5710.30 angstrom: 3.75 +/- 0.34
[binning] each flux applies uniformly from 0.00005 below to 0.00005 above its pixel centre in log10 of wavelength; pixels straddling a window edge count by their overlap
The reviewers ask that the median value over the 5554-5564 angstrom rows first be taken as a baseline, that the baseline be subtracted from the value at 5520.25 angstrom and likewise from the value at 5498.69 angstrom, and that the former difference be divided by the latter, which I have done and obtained 13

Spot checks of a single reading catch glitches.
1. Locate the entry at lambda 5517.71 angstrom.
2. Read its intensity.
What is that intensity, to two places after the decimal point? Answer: 3.58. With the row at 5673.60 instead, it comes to 3.73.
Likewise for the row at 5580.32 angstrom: 3.90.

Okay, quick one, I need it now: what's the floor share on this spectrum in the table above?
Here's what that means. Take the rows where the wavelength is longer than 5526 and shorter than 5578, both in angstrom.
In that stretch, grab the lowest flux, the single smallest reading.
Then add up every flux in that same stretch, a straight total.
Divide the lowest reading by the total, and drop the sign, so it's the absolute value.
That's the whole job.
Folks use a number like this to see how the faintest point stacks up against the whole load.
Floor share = 0.021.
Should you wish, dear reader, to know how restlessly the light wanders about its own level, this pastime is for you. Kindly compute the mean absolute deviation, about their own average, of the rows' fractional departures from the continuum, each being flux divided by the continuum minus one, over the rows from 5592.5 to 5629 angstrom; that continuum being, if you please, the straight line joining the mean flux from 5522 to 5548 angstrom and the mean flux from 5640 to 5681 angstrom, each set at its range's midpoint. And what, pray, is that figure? 0.054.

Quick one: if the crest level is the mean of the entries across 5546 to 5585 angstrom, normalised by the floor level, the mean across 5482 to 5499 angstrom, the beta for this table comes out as 1.00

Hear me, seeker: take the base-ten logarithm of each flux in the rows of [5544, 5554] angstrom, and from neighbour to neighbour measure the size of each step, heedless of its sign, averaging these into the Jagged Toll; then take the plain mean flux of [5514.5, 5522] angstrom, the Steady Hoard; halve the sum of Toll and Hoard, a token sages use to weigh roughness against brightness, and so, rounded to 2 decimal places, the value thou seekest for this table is 1.95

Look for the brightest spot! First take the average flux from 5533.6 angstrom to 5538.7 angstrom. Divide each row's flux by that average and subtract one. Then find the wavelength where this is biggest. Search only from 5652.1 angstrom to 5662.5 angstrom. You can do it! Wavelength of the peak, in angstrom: 5652.74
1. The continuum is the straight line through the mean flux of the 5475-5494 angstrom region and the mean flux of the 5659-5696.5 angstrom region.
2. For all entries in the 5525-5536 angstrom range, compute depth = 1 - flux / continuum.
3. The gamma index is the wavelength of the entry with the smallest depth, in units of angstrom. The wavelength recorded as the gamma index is 5532.98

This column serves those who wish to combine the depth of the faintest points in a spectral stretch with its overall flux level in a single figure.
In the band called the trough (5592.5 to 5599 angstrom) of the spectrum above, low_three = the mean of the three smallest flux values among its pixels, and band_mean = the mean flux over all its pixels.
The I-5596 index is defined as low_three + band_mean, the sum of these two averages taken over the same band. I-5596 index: 6.98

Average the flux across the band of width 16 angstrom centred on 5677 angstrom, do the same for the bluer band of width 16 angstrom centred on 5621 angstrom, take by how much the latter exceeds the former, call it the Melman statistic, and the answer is -0.22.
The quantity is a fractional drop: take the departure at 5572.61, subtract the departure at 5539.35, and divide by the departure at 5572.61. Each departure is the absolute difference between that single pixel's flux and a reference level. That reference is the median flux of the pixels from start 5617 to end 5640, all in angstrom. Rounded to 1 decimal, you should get 0.0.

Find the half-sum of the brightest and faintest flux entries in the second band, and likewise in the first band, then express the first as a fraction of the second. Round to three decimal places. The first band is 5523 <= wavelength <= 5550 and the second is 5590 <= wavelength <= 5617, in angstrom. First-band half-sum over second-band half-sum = 1.034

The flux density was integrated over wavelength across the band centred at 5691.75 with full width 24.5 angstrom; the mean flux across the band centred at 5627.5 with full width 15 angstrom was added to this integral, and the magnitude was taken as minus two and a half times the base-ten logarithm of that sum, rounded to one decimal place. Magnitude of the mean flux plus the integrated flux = -5.0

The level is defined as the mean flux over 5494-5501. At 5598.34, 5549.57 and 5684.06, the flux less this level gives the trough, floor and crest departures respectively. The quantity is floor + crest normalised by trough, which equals -1.8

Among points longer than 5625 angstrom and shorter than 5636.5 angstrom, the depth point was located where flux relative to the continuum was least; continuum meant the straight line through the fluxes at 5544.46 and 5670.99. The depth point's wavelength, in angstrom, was 5630.66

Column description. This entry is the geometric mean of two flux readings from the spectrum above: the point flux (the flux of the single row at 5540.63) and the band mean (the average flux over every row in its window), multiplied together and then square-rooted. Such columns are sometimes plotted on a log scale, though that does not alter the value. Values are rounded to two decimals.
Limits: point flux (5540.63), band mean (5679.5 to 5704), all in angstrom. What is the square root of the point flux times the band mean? 3.85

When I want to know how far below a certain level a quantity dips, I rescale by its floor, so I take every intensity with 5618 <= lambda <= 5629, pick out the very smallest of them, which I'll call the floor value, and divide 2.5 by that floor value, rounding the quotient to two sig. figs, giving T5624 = 0.75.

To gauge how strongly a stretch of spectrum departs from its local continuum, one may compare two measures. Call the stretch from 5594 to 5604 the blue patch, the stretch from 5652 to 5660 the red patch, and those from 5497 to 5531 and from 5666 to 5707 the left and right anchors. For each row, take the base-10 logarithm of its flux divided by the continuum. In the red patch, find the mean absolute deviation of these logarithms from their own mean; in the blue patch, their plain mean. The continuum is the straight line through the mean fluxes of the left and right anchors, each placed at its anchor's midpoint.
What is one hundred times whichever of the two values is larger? 2.9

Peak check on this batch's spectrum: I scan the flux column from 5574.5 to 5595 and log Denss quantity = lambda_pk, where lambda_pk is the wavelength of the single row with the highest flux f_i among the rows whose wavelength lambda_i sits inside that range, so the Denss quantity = 5588.03 angstrom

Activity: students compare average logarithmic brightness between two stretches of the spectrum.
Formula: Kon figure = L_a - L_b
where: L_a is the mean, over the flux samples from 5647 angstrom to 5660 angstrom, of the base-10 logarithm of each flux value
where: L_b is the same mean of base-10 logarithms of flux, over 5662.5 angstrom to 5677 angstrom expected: 0.005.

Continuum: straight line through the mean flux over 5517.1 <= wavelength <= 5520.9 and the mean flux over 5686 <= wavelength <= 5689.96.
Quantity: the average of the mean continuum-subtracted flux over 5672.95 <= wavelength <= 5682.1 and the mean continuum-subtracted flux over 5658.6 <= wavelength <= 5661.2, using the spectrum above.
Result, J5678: -0.26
